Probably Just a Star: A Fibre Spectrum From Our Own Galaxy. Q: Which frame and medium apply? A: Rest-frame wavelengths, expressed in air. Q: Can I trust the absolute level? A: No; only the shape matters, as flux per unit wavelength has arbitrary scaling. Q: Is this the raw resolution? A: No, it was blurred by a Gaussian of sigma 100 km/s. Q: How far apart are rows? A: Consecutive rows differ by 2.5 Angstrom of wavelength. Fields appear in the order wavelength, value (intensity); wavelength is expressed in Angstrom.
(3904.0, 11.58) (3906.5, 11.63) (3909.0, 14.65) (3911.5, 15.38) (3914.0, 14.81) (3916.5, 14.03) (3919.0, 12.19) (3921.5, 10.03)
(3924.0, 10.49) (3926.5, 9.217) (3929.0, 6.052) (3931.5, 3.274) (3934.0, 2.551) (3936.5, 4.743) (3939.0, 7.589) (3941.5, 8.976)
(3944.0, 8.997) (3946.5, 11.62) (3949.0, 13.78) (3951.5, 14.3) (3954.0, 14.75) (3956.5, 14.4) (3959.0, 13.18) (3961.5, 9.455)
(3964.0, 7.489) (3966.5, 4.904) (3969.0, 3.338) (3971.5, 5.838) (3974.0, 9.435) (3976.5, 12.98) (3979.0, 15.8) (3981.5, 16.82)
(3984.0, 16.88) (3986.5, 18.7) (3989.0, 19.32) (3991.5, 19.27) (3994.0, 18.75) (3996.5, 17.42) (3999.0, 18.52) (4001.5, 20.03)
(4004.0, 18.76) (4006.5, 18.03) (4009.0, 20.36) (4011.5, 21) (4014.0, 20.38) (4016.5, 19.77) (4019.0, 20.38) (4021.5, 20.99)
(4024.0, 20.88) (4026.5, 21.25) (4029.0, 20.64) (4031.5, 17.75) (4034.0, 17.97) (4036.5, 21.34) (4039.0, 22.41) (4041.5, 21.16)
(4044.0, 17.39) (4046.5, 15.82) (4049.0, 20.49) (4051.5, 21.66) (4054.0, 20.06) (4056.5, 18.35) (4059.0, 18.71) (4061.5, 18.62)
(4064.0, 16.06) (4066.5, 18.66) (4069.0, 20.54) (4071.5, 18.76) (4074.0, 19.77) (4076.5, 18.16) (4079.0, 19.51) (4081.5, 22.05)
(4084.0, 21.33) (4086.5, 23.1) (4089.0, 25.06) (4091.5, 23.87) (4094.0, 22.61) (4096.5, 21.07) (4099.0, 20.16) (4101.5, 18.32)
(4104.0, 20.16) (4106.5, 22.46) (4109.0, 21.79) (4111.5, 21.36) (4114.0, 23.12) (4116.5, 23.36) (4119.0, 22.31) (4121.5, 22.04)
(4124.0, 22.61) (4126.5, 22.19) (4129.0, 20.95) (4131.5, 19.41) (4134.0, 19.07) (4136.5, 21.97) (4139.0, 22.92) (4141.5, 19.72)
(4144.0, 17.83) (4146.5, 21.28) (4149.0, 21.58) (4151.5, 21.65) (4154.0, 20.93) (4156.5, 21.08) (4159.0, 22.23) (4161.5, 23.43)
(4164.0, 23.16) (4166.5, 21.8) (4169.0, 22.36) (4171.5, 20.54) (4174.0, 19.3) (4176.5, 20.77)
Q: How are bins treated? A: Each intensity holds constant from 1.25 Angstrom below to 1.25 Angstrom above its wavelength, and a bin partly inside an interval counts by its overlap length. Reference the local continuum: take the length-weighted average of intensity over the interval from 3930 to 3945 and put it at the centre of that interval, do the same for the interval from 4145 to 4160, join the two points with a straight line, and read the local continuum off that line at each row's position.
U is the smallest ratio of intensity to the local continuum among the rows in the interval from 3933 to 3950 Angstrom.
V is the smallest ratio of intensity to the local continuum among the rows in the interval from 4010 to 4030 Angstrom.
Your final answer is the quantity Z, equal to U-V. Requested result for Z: -1.2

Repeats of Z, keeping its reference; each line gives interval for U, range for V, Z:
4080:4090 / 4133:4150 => 0.4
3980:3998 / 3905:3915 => -1.4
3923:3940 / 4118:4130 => -0.6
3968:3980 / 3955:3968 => -0.2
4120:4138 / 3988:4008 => -0.7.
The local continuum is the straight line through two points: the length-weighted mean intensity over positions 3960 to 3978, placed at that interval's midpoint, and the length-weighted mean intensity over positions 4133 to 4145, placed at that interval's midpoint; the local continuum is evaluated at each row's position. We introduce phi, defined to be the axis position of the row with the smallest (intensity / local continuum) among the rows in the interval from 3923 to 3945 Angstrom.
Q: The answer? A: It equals 3934.0 Angstrom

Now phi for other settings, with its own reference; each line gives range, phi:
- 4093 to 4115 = 4101.5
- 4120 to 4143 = 4134.0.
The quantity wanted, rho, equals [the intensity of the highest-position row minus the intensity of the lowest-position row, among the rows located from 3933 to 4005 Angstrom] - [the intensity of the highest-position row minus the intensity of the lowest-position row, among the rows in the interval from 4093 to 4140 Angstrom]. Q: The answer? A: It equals 15.9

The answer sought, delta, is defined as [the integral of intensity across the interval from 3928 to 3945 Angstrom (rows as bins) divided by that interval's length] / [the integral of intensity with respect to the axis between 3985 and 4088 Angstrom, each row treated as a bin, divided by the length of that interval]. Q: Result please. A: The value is 0.3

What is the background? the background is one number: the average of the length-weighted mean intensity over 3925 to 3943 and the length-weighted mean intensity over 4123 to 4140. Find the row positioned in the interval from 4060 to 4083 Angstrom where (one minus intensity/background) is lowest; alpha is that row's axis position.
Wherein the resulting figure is 4081.5 Angstrom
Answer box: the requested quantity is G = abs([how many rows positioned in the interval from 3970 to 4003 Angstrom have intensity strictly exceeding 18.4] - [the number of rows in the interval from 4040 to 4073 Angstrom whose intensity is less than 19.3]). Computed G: 2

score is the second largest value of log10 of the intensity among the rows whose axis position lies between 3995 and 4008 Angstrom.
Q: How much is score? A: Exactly 1.273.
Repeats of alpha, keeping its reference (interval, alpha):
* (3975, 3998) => 3989.0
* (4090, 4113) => 4091.5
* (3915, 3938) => 3916.5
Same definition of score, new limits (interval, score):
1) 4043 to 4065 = 1.312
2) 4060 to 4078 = 1.296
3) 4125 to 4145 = 1.346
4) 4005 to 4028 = 1.322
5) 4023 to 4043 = 1.329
